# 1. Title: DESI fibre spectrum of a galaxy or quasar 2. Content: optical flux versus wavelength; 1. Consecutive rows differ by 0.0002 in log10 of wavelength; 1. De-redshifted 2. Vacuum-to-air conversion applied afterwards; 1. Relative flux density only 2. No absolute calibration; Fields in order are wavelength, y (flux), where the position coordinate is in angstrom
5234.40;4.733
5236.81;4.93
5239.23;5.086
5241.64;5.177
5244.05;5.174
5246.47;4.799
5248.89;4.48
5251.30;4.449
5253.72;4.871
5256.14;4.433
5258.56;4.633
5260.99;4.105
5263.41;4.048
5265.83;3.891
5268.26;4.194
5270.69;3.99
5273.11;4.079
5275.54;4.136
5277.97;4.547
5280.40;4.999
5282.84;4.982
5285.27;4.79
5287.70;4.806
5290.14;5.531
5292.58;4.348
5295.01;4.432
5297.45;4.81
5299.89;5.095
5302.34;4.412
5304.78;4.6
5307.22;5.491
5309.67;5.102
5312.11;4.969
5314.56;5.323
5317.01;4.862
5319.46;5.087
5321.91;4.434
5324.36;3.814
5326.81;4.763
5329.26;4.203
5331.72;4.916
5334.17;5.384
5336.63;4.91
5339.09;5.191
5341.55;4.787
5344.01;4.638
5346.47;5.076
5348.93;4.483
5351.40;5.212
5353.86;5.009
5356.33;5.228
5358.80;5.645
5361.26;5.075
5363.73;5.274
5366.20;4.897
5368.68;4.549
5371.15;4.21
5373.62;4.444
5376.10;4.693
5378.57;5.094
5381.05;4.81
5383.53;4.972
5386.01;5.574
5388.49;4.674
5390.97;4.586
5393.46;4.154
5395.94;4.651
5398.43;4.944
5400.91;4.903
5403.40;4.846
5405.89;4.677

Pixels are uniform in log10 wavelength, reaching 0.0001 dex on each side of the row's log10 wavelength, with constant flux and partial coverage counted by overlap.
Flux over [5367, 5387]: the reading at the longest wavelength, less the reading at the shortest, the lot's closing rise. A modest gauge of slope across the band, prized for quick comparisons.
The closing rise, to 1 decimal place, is 1.0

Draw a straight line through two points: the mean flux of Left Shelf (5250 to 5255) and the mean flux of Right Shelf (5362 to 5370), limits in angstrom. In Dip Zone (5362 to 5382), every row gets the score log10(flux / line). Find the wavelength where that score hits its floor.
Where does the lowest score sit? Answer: 5371.15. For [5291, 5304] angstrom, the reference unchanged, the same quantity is 5292.58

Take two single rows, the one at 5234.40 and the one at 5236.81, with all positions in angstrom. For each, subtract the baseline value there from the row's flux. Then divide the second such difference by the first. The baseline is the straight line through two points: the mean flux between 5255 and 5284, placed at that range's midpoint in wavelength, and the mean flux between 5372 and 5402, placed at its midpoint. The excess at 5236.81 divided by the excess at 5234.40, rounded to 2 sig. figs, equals 1.4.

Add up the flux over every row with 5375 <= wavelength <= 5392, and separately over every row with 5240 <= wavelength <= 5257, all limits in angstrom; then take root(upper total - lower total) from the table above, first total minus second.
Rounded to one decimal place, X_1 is 1.0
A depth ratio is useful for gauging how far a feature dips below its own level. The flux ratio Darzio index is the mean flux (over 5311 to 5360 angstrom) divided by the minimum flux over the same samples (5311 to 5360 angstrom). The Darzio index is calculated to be 1.28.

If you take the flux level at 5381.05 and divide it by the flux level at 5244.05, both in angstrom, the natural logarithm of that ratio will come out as -0.073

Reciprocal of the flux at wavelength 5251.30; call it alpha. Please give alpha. 0.22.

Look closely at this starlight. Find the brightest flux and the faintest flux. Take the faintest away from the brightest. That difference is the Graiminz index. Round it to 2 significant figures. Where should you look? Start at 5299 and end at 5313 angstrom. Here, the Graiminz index 1.1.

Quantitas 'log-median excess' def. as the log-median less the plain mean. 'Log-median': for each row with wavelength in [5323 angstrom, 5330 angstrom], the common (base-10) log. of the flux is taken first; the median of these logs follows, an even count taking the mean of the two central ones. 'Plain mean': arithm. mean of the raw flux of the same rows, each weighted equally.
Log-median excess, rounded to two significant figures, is -3.6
